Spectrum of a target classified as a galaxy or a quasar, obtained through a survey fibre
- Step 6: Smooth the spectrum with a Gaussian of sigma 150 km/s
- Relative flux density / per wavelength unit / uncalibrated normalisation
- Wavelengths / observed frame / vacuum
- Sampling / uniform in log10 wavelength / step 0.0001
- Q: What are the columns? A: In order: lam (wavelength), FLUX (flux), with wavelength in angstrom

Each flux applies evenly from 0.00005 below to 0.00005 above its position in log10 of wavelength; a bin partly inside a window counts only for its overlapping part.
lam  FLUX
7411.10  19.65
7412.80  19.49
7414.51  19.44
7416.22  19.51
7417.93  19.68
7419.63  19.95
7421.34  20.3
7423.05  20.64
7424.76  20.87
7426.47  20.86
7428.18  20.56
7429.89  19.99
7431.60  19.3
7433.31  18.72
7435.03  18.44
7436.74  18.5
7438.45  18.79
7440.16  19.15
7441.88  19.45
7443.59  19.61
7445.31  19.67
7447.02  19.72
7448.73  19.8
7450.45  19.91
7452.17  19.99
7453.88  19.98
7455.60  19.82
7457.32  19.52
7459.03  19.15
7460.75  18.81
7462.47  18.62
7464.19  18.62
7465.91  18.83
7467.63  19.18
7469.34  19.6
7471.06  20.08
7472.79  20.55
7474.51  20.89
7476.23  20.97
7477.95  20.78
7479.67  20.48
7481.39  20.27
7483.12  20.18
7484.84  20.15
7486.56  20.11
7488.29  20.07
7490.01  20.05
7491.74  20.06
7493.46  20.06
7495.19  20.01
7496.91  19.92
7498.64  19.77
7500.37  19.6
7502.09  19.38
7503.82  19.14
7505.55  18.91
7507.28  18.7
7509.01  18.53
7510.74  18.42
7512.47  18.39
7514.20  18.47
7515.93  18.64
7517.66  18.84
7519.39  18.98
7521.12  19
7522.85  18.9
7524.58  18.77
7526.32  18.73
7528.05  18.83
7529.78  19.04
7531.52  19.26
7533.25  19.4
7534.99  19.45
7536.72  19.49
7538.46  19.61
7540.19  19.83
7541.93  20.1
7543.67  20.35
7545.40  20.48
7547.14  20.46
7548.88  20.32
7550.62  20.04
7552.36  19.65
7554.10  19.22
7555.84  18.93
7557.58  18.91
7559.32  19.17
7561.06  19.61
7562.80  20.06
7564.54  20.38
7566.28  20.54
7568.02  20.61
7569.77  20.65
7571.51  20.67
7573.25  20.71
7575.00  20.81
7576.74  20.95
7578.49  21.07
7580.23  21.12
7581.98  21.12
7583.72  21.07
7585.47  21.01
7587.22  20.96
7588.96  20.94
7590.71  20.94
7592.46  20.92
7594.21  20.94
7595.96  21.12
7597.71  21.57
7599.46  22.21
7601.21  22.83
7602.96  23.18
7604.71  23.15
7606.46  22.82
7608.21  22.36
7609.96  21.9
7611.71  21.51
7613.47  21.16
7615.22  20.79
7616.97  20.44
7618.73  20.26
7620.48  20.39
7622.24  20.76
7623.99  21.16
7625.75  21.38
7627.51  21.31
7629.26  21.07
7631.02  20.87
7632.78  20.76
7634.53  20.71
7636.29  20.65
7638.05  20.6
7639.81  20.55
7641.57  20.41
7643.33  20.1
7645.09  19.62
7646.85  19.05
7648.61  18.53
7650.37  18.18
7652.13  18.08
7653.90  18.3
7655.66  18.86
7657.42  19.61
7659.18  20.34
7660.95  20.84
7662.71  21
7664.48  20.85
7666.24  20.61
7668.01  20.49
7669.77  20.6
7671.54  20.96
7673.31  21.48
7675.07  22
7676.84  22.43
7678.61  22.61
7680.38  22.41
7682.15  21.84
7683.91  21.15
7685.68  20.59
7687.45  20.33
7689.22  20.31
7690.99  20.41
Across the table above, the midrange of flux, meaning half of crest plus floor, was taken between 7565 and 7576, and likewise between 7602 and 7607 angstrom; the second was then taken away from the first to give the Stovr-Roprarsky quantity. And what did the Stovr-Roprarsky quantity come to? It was -2.3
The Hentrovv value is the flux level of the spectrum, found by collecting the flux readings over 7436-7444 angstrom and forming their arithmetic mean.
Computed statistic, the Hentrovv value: 19.1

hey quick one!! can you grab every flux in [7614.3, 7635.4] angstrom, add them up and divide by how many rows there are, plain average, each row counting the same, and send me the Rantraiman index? 20.8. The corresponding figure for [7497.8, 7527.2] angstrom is 18.9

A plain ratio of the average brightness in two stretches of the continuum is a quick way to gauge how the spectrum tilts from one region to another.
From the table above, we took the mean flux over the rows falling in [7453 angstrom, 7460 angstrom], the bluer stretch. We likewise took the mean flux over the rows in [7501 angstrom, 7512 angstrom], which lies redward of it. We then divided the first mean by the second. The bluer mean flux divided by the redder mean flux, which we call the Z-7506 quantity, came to 1.04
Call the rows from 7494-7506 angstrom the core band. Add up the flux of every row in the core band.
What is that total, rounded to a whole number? 137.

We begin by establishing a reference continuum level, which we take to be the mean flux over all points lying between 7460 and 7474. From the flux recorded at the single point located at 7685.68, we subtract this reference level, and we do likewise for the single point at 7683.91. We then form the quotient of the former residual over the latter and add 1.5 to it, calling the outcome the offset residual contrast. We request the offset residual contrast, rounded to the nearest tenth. 2.2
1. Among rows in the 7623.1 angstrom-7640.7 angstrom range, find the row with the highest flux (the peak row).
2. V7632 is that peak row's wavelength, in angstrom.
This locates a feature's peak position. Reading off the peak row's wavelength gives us 7625.75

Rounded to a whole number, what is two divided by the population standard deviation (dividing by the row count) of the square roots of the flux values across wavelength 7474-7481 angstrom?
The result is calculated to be 98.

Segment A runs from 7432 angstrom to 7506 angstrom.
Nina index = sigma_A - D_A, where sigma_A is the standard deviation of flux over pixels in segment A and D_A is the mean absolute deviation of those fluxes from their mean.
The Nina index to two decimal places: 0.12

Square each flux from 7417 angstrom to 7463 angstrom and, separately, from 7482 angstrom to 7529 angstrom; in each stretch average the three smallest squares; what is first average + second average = 683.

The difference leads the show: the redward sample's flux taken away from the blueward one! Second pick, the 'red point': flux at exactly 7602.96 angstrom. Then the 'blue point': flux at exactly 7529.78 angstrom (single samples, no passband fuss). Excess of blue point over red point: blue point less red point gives -4.1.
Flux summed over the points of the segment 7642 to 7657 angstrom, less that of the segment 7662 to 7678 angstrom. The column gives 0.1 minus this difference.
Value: 40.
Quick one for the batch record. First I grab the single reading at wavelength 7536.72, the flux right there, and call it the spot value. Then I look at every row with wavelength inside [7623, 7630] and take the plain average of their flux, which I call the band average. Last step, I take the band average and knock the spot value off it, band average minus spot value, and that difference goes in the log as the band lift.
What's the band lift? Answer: 1.7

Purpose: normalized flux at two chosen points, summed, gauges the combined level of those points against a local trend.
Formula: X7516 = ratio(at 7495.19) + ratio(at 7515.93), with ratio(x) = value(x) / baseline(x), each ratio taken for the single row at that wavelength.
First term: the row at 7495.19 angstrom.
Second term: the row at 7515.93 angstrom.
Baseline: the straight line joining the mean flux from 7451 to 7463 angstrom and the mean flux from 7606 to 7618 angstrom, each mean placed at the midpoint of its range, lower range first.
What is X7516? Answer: 1.92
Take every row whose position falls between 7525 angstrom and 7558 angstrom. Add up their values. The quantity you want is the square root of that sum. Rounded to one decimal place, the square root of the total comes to 19.3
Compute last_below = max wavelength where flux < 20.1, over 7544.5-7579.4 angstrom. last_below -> 7562.80 angstrom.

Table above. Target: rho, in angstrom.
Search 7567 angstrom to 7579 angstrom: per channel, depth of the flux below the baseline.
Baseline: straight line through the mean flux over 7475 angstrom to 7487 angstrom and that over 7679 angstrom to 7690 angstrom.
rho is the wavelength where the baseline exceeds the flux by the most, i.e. 7568.02 angstrom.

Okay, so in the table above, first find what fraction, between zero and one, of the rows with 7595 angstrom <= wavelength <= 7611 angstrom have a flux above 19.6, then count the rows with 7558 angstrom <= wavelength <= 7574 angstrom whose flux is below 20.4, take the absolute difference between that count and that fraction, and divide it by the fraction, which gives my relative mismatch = 3.0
